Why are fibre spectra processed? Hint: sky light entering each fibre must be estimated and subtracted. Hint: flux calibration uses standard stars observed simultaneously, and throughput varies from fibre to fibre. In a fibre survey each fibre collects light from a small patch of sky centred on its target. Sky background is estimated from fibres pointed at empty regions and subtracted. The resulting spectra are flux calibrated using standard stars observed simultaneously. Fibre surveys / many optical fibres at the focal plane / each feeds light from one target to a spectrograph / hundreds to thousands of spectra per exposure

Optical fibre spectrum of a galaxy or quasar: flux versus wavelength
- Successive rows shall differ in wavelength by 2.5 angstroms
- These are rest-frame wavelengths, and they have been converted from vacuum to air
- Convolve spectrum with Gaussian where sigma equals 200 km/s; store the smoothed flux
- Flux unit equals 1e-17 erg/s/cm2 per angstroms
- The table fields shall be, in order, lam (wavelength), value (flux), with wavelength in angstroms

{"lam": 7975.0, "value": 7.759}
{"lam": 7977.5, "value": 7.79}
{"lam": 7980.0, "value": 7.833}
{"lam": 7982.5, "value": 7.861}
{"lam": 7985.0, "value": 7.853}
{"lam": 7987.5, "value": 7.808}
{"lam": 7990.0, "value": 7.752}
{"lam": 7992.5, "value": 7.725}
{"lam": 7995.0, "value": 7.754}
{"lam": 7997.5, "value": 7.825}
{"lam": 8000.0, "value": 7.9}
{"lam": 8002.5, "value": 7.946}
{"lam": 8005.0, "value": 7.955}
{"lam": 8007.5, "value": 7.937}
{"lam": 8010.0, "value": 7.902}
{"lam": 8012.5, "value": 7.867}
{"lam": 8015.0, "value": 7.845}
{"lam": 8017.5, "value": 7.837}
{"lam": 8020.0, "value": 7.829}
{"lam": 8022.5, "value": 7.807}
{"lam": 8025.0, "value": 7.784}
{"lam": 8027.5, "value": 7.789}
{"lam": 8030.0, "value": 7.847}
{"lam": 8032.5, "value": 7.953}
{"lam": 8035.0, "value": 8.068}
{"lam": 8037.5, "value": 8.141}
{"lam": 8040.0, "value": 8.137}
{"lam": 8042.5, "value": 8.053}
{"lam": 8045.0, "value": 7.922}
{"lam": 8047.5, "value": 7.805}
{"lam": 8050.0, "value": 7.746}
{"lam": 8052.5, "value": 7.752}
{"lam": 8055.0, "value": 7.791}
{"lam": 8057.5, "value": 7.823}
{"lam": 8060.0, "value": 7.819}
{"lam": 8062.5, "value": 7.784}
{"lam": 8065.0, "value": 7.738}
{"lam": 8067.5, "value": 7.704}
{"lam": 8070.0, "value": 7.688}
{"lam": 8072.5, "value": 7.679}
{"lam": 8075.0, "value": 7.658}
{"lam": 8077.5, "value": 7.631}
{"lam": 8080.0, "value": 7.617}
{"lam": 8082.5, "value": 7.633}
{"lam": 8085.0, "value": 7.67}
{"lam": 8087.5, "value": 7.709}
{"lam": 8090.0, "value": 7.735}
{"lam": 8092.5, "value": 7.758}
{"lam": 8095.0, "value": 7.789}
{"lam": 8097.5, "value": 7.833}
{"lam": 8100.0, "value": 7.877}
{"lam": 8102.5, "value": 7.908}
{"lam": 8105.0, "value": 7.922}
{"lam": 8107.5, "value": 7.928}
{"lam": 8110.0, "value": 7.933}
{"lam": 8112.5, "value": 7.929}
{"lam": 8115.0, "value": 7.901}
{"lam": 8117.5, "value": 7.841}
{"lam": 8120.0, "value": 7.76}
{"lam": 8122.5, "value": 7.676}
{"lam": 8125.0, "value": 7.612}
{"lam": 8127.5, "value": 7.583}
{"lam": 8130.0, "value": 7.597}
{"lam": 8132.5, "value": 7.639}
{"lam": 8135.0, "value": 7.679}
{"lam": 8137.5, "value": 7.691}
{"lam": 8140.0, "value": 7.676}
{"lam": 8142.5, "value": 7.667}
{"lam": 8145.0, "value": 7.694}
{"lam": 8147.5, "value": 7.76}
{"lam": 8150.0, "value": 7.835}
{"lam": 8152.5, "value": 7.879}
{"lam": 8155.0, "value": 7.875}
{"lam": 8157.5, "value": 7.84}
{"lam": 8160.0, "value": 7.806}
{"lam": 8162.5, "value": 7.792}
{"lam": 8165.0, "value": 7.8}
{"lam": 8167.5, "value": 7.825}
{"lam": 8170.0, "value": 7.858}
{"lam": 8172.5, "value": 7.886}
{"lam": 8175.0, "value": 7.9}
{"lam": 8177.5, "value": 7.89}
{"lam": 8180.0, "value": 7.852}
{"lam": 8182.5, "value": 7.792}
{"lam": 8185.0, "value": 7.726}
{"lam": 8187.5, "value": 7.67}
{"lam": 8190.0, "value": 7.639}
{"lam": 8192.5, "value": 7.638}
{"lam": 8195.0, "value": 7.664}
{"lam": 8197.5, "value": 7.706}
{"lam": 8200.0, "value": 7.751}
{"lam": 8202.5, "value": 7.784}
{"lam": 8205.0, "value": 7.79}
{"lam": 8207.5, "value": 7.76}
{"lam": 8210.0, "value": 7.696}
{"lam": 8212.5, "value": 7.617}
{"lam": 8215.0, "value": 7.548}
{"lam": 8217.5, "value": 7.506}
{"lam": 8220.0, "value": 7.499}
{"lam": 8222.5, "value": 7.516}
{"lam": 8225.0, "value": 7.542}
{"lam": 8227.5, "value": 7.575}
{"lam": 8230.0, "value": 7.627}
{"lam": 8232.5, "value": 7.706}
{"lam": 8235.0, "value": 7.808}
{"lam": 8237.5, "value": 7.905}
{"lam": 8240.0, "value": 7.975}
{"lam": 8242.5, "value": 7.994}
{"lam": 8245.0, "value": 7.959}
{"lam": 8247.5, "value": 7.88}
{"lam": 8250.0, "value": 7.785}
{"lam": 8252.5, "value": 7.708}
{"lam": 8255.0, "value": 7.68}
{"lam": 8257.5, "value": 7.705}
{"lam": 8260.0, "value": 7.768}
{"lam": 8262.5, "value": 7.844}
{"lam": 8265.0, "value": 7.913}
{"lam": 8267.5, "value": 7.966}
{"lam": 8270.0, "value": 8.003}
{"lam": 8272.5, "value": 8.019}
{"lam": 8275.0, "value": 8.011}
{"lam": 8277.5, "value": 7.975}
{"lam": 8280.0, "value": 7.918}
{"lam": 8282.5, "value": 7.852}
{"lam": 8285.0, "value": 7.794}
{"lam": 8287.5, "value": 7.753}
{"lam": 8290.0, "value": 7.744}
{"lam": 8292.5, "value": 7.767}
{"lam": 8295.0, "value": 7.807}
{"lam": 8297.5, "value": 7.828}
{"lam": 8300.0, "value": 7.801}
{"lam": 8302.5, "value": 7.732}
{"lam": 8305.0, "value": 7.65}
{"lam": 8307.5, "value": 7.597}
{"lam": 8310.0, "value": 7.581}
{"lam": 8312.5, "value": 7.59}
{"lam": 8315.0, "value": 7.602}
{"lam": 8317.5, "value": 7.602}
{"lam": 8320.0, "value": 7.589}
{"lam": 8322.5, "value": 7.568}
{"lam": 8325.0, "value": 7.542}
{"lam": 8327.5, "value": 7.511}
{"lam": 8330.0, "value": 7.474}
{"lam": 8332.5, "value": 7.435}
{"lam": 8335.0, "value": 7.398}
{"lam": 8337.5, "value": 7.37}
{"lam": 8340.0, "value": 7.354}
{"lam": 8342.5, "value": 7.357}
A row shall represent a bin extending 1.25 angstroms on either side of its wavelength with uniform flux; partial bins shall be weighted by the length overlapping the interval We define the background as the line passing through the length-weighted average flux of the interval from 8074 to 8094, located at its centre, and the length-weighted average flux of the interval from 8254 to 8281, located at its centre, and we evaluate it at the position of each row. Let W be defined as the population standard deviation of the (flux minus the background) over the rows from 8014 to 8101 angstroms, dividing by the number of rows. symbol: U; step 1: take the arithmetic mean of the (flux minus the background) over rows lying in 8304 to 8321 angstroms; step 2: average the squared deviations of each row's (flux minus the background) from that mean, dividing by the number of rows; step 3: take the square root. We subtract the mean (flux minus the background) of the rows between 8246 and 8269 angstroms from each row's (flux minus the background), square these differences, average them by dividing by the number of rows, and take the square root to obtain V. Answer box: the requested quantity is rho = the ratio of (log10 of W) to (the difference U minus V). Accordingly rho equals 12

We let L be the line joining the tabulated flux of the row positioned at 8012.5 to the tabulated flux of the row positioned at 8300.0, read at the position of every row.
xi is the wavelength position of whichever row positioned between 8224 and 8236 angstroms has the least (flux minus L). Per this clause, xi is 8225.0 angstroms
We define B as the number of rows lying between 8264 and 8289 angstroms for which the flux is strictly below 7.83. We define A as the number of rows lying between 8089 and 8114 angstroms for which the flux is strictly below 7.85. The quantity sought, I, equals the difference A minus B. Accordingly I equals 2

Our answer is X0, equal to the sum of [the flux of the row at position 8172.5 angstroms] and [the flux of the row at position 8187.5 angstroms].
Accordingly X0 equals 15.6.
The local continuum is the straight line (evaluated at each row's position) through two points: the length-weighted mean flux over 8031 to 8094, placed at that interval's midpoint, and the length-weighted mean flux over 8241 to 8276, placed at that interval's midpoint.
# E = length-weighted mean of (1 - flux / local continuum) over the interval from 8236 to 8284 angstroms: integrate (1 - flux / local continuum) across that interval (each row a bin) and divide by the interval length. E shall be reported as -0.0016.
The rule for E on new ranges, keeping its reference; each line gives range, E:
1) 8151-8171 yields 0.0004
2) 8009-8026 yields -0.0070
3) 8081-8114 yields -0.0003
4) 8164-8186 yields 0.0006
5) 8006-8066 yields -0.0108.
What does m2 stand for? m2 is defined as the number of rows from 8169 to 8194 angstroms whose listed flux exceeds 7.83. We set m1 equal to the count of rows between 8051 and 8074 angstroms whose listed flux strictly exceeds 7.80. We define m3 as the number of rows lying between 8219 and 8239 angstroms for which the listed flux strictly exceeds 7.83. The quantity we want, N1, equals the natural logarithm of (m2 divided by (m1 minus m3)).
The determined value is 1.6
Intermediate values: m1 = 2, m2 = 5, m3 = 1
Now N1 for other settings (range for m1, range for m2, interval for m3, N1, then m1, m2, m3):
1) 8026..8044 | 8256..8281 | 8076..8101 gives 0.7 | 6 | 8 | 2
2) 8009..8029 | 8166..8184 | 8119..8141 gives -0.2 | 6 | 5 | 0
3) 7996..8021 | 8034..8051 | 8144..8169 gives -0.2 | 10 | 5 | 4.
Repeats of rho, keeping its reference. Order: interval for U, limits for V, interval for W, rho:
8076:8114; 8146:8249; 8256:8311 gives 22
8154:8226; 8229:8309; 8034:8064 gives -51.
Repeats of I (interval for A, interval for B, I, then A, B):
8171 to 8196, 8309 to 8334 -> -4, 6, 10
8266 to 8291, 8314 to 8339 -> -7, 3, 10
